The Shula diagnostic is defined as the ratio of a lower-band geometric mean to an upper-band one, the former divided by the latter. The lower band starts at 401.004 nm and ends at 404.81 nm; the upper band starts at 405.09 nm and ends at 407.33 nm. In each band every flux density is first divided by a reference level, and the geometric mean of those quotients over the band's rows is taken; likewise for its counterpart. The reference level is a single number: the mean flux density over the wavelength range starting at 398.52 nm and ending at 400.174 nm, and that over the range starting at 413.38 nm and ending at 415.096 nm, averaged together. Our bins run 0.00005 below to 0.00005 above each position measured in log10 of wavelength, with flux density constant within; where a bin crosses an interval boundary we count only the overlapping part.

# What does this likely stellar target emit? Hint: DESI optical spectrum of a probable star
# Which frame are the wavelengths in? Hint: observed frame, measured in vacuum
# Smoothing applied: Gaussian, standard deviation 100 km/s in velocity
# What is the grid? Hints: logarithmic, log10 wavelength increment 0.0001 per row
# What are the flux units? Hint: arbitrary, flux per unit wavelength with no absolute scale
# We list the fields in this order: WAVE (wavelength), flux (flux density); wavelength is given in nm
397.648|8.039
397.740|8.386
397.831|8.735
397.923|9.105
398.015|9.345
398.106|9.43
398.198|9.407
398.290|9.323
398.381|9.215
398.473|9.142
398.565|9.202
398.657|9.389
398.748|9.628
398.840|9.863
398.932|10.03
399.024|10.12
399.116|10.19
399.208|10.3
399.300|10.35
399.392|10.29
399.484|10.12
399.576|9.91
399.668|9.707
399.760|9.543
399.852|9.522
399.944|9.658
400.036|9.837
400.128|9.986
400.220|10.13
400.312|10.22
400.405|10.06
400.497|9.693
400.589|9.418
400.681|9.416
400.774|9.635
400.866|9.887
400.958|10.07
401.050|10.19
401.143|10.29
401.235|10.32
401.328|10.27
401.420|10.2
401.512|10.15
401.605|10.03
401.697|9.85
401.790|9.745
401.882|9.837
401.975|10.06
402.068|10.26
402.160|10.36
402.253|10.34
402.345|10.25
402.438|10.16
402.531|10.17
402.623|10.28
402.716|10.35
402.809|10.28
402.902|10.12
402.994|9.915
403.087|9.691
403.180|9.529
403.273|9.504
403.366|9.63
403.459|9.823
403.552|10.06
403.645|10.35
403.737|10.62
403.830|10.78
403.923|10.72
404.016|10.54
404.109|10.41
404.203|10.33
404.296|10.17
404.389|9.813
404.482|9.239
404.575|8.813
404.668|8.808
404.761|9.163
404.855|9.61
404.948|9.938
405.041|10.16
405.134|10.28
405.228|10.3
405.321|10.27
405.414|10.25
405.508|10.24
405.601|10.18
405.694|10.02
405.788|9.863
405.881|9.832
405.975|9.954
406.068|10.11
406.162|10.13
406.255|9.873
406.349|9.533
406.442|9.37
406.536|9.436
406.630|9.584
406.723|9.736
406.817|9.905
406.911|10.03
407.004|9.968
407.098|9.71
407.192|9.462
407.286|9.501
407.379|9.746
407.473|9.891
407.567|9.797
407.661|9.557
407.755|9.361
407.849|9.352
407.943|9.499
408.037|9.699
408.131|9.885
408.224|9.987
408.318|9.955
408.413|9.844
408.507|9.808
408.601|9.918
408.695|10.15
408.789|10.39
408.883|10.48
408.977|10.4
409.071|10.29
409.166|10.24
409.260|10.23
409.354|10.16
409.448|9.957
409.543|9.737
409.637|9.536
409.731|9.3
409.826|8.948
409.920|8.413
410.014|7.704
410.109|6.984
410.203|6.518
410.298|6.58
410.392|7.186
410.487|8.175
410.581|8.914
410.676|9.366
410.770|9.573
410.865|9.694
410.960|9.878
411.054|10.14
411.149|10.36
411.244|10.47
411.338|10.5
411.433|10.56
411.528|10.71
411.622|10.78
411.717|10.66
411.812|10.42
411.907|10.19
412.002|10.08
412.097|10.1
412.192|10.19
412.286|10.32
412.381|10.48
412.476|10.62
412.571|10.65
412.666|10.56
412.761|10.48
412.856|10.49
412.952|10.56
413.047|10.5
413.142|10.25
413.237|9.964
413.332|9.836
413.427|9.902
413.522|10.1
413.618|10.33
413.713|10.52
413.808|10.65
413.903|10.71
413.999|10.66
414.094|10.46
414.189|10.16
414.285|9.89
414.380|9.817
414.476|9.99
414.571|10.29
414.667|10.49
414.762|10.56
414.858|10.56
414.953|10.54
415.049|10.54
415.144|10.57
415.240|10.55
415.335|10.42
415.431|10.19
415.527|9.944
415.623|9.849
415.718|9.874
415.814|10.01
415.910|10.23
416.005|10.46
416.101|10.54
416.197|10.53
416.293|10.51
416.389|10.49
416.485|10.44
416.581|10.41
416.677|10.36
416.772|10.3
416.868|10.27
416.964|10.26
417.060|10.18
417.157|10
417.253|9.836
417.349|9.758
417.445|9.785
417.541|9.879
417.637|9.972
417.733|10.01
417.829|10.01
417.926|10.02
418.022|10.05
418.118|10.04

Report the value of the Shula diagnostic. 1.01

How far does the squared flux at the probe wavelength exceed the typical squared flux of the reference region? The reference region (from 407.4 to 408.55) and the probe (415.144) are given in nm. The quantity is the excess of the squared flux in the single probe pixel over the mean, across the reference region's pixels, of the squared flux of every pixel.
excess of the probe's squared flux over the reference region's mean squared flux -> 17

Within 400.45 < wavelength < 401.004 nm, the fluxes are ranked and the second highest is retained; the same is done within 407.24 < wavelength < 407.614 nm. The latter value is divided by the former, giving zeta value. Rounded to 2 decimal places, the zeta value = 0.99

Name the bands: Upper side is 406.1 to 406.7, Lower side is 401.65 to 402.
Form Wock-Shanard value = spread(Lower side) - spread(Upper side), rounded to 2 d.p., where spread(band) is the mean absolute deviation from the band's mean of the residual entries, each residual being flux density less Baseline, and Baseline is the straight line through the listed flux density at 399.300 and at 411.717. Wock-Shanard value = -0.14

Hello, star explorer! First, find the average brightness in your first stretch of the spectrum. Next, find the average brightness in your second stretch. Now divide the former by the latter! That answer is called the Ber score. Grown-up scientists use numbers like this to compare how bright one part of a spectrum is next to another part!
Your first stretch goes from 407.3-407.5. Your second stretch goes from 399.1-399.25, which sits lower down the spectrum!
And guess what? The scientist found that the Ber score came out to 0.96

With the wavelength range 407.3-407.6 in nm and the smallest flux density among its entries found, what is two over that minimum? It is 0.205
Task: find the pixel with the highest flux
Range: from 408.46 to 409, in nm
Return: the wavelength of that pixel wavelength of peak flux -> 408.883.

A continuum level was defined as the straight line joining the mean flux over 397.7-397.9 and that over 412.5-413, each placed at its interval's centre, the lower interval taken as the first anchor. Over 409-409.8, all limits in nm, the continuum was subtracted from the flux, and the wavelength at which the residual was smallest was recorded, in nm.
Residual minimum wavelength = 409.731 nm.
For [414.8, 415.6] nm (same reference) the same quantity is 415.527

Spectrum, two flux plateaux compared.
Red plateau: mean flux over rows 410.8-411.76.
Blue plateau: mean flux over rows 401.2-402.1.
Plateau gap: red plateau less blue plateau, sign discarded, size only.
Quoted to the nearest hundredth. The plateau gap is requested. 0.30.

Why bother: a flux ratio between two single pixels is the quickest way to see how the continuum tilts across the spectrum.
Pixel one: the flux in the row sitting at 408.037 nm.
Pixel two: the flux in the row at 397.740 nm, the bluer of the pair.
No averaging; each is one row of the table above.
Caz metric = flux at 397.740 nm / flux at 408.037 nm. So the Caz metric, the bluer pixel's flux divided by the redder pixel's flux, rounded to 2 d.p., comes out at 0.86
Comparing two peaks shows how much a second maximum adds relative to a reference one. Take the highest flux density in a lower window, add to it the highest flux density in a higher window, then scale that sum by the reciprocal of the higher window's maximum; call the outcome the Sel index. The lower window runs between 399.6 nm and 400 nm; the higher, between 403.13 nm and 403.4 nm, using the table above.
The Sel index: 2.01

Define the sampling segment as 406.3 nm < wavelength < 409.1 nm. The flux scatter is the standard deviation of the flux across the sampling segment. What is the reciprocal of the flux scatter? 3.2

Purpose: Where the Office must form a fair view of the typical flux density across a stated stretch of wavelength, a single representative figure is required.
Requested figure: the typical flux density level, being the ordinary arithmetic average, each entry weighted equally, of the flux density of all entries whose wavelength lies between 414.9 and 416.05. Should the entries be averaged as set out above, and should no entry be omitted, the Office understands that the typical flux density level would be 10.3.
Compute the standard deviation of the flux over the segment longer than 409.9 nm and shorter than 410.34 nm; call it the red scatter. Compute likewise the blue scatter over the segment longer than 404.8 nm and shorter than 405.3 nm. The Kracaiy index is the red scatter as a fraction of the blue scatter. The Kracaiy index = 2.8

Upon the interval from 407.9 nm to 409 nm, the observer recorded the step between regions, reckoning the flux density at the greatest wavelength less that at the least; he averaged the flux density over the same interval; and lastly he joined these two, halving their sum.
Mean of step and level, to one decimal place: 5.5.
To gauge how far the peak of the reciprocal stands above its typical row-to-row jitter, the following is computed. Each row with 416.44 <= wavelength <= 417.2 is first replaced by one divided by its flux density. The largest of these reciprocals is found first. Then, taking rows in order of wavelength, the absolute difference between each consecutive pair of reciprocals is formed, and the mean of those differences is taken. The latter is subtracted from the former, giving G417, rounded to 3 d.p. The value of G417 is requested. 0.099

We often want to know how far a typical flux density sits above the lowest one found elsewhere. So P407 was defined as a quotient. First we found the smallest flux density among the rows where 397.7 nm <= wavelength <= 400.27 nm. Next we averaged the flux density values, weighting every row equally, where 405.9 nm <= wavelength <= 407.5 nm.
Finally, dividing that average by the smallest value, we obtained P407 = 1.16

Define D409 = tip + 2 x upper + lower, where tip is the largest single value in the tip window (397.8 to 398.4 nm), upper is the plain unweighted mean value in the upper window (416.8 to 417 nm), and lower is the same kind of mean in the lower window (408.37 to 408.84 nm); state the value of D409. 40.0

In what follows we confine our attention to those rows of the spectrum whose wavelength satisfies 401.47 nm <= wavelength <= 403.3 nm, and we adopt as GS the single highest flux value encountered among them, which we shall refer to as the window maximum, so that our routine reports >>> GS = 10.36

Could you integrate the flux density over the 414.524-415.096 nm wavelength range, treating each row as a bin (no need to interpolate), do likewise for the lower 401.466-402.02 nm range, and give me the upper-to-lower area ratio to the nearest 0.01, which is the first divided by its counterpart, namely 1.09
